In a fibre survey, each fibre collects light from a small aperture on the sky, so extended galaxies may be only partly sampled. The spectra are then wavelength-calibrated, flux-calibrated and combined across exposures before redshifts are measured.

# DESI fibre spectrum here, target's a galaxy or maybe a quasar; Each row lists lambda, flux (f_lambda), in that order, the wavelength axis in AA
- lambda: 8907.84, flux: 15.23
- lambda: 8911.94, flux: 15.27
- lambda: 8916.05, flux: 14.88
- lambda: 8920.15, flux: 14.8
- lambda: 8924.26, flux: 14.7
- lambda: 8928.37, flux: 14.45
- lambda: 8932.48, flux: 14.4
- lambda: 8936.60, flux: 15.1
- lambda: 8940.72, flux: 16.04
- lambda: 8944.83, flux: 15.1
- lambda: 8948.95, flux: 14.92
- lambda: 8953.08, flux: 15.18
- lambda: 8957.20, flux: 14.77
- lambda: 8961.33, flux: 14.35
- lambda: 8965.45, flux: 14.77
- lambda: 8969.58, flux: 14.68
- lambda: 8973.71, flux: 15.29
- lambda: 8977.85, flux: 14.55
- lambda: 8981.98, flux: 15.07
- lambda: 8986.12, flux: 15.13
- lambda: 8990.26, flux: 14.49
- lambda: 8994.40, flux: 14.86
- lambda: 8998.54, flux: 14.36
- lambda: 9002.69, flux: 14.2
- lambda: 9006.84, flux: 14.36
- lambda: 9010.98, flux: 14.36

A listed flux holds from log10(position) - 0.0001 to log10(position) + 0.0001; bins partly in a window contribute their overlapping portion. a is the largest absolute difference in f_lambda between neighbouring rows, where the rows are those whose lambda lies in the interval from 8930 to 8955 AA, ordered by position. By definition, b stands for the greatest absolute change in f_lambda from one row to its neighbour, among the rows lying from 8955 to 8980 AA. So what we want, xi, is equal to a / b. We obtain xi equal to 1.27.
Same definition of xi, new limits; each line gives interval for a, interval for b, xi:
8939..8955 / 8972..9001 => 1.27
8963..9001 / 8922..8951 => 0.79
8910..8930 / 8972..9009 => 0.53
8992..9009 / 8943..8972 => 1.19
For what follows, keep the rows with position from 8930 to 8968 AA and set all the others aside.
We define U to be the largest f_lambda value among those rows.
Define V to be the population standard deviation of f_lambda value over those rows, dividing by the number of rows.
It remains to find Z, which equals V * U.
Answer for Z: 7.6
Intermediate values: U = 16.04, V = 0.473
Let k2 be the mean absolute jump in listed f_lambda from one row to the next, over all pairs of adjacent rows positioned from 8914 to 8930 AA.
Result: 0.14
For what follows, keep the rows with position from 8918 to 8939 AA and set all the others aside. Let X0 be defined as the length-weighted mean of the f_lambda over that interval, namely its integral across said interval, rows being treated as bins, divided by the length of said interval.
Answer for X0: 14.7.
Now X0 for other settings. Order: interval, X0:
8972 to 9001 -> 14.8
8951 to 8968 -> 14.8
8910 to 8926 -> 14.9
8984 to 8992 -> 14.8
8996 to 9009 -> 14.3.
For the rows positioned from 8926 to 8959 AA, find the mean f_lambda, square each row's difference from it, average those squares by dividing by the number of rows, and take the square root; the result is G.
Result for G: 0.48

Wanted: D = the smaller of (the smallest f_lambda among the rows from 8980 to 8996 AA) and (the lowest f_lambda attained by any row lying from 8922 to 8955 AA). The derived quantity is 14.4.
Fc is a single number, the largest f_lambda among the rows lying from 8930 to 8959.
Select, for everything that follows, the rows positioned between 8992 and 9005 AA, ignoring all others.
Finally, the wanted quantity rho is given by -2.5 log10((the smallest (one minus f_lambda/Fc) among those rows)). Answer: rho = 2.83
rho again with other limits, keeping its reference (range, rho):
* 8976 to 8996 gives 3.12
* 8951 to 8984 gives 3.33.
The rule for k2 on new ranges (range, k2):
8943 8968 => 0.34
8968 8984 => 0.62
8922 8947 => 0.58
